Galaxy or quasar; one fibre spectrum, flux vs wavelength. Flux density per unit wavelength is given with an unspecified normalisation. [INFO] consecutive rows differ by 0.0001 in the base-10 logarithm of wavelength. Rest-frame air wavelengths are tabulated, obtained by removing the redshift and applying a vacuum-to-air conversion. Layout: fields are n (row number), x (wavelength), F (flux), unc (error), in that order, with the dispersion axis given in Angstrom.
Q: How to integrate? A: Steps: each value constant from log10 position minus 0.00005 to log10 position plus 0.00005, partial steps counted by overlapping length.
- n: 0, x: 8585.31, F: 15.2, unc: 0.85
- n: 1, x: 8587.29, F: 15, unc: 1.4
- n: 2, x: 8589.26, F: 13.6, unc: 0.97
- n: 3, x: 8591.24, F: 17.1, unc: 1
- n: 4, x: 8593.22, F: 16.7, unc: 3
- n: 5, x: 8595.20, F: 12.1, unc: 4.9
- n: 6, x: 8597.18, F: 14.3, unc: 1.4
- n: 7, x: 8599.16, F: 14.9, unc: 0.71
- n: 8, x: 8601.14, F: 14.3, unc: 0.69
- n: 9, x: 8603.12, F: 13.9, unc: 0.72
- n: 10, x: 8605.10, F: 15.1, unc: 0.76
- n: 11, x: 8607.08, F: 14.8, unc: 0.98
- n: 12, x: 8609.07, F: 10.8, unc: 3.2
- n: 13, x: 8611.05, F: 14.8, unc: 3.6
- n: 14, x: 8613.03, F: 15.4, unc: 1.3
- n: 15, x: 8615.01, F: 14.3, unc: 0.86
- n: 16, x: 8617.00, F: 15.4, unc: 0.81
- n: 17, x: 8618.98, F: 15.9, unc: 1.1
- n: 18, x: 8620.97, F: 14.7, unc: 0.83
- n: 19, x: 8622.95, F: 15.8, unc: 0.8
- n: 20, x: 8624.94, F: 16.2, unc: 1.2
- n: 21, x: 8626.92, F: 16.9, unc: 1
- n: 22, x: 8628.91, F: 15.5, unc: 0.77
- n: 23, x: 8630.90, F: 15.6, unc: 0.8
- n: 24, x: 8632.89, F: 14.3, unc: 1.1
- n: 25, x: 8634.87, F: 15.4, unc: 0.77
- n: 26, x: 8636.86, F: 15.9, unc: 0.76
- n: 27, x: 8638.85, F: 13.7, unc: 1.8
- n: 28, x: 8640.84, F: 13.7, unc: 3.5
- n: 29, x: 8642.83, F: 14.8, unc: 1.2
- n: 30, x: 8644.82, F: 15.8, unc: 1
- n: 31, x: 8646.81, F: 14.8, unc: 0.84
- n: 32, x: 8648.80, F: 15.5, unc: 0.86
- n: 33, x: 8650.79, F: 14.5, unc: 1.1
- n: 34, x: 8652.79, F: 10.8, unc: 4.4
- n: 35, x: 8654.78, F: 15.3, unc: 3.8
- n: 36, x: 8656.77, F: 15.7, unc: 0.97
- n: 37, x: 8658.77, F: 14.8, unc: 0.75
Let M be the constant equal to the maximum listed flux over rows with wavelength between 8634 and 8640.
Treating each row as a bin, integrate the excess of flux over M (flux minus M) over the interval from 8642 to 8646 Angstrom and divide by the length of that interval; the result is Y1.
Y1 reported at -0.6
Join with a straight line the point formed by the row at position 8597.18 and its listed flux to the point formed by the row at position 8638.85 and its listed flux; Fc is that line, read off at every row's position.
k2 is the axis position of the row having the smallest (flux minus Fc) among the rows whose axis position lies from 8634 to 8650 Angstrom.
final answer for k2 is 8638.85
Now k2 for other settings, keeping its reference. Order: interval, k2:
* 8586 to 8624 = 8609.07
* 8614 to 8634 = 8615.01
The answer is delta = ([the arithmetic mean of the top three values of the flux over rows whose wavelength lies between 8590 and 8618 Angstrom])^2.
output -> 269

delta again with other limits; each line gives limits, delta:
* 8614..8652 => 267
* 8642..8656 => 241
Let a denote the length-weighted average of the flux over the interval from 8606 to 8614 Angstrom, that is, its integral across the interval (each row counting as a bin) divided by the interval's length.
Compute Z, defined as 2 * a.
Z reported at 27.9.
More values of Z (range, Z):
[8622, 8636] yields 31.3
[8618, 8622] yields 30.6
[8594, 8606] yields 28.3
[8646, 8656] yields 28.4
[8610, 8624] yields 30.3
